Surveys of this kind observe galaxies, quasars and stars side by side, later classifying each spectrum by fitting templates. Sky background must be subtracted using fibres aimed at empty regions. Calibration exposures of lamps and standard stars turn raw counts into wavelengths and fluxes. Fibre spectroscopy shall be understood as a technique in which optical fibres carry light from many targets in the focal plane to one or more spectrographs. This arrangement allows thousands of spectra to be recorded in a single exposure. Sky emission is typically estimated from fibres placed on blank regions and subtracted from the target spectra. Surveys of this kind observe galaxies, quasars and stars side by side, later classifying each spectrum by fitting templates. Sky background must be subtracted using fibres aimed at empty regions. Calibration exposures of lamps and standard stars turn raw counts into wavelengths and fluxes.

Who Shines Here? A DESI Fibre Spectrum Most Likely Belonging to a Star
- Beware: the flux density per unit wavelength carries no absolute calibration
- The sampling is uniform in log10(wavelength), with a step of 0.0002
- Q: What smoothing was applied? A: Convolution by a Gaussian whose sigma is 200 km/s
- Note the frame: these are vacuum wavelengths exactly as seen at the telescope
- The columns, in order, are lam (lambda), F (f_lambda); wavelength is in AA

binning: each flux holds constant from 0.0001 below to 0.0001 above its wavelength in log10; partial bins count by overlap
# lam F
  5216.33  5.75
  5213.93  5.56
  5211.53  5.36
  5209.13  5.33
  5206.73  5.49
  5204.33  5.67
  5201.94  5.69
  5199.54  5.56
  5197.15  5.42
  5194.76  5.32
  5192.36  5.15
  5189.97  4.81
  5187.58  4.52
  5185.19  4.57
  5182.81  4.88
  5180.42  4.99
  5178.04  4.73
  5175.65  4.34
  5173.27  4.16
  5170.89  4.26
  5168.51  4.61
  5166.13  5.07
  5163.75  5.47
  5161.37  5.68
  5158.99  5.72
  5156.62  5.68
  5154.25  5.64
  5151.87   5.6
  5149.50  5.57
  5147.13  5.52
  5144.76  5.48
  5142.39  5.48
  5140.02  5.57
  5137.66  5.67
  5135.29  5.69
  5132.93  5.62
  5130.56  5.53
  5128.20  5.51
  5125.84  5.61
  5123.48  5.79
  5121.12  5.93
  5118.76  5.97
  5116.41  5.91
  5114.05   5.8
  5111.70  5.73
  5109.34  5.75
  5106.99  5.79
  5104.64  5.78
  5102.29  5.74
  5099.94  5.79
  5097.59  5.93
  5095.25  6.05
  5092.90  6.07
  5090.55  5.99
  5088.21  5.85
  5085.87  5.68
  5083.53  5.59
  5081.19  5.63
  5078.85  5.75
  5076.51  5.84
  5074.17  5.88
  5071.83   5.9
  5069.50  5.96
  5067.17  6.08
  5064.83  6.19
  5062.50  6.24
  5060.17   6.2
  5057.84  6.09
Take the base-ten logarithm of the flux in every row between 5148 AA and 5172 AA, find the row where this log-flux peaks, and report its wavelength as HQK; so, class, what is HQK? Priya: 5158.99 AA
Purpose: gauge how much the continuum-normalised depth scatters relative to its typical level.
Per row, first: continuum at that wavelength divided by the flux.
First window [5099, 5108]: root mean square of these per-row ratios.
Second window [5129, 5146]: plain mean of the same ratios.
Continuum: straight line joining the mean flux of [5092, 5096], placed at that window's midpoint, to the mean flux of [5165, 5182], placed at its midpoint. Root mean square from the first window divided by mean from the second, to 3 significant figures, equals 1.08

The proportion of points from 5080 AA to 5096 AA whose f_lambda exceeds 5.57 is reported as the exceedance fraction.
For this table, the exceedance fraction 1.0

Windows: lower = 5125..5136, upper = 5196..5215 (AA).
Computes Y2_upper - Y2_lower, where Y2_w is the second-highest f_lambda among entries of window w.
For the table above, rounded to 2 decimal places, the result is 0.05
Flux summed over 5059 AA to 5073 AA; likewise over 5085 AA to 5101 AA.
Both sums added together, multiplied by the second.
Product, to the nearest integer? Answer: 3223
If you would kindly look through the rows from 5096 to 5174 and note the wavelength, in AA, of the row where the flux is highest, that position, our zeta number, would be 5118.76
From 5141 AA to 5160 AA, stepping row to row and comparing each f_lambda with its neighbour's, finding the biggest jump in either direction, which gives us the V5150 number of 0.05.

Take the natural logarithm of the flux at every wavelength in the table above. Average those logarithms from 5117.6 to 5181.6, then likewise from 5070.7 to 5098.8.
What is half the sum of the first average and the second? 1.72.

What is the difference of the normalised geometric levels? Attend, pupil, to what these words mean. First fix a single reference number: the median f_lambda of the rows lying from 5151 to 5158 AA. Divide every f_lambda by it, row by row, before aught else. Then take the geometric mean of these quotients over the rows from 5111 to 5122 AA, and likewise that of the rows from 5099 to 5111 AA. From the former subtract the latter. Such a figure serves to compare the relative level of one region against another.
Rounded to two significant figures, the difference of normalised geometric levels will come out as 0.017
